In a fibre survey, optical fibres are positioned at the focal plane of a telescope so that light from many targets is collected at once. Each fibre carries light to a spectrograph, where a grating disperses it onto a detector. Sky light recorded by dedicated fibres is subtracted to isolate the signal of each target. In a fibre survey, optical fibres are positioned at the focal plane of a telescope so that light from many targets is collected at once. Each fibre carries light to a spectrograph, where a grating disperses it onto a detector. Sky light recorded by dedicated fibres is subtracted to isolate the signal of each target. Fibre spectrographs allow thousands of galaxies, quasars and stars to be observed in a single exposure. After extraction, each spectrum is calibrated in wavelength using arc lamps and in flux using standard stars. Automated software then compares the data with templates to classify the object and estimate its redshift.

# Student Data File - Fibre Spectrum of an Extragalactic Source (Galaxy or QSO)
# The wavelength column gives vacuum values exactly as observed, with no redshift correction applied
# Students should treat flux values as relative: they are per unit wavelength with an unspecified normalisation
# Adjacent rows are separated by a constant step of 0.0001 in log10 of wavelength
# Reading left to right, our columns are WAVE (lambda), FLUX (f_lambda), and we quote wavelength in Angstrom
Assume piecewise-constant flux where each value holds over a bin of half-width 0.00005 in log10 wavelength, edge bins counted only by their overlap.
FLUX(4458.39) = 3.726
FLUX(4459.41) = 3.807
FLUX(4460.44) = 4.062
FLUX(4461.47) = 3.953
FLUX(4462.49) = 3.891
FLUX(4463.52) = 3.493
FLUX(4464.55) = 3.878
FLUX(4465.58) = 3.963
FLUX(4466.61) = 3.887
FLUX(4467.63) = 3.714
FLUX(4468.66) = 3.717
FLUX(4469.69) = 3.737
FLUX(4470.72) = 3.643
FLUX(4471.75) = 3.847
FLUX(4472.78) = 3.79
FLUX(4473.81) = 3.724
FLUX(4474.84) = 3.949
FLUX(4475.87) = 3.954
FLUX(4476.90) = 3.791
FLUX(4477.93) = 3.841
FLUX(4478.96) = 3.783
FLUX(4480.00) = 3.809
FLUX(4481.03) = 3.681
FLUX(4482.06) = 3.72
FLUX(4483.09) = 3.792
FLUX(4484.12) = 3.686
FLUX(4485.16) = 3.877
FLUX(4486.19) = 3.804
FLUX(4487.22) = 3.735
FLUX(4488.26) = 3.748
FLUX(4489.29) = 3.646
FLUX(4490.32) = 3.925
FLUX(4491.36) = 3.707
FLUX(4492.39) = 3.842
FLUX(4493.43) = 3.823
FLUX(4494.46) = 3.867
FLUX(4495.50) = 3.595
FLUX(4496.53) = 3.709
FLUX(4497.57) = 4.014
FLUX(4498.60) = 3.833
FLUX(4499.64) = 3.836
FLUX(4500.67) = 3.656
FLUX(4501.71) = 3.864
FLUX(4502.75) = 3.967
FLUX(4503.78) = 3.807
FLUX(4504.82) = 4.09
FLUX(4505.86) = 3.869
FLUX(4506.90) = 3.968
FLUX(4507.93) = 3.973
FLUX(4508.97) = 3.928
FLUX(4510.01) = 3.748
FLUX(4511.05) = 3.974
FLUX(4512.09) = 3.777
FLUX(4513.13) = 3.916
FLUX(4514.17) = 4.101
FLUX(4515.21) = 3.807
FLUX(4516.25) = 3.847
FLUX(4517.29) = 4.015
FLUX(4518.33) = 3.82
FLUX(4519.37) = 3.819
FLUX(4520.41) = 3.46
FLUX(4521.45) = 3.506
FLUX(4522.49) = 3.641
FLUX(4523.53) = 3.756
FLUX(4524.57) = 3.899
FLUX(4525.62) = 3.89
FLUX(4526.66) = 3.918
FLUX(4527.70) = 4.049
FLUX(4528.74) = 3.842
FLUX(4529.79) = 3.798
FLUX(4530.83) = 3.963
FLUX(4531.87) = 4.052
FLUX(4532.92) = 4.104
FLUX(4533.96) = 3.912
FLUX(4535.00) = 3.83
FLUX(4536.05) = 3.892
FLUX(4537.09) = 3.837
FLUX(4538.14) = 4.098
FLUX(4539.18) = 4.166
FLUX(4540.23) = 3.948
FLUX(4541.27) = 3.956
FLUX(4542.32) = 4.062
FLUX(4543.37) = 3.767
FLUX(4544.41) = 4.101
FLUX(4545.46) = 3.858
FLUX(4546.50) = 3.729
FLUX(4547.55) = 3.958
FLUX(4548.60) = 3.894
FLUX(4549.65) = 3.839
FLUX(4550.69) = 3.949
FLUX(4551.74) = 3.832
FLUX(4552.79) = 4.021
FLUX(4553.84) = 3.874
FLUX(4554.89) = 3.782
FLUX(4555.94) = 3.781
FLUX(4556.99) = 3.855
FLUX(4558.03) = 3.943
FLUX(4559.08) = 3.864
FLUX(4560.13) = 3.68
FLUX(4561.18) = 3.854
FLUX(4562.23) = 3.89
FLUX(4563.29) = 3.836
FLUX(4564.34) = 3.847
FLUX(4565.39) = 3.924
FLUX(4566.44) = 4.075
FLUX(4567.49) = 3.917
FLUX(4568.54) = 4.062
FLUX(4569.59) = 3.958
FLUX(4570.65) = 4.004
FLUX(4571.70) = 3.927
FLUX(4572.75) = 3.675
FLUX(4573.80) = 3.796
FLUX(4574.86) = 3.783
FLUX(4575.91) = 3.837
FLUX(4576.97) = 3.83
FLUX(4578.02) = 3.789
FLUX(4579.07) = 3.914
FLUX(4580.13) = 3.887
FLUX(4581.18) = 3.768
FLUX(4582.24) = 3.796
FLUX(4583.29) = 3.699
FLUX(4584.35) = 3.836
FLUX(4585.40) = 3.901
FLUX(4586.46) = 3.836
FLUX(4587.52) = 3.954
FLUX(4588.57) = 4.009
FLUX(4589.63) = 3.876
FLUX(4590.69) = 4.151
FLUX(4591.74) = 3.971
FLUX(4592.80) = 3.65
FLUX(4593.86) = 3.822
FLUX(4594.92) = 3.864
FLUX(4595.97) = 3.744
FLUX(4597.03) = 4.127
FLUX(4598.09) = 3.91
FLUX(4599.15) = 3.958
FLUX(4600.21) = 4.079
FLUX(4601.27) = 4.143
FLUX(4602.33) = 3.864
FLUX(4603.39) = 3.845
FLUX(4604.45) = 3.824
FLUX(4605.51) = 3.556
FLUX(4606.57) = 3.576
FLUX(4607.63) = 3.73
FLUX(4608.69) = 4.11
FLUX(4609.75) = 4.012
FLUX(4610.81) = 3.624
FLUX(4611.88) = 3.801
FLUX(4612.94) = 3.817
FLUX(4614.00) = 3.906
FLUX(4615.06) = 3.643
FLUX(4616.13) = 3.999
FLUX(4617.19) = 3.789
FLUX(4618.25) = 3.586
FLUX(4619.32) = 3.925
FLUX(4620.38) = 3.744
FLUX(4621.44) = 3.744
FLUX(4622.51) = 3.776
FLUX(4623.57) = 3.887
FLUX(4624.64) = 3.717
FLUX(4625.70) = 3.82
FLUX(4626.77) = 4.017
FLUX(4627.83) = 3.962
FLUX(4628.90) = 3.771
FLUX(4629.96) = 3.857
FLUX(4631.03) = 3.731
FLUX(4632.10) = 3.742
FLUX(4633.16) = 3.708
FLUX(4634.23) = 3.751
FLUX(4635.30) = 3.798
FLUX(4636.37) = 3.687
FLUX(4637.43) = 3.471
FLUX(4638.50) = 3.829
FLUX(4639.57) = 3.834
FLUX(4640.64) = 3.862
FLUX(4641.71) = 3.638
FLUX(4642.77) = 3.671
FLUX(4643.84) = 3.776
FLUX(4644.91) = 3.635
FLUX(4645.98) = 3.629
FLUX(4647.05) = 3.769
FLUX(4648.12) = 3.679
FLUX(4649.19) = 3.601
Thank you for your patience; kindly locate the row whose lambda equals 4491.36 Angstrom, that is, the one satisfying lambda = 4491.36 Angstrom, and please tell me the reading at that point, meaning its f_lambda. 3.707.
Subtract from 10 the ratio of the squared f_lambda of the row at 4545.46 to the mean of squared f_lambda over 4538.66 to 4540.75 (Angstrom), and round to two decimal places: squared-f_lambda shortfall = 9.10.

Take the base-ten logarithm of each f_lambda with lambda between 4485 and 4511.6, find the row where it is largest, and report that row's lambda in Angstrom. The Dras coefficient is 4504.82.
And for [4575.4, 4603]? 4590.69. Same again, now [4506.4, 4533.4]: 4532.92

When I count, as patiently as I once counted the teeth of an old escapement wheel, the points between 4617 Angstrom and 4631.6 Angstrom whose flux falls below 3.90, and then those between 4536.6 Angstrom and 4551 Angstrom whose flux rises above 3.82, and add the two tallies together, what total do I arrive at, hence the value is 23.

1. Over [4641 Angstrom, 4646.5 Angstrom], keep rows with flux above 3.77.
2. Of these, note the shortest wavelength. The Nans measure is 4643.84 Angstrom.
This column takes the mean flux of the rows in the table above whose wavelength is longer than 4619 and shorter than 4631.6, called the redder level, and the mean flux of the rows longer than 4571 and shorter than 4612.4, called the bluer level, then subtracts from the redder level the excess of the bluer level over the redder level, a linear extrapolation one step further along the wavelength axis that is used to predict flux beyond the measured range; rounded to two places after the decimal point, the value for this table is 3.80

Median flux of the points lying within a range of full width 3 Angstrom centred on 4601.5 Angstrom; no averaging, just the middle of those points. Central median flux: 4.08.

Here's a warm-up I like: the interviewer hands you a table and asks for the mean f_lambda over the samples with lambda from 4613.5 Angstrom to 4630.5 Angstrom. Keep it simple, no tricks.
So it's 3.82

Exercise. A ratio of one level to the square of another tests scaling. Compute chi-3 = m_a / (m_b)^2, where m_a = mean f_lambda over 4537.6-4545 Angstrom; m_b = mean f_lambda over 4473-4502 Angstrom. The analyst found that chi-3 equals 0.279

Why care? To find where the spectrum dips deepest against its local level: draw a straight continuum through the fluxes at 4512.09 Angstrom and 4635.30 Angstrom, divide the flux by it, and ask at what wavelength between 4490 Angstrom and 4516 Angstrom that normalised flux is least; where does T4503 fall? 4495.50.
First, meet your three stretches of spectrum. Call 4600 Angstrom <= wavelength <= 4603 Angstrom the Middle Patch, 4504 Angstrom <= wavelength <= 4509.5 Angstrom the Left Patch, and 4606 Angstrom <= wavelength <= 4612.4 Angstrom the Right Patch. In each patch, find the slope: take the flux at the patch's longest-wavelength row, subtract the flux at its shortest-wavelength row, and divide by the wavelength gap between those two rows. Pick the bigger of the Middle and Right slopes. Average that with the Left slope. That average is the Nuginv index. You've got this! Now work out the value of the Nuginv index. 0.00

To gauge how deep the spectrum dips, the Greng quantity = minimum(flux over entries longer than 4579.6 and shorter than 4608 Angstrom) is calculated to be 3.556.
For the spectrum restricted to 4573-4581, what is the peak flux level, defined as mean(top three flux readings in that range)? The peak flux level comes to 3.88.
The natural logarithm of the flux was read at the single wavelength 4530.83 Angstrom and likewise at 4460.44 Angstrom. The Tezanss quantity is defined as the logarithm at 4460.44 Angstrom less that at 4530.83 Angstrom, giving 0.025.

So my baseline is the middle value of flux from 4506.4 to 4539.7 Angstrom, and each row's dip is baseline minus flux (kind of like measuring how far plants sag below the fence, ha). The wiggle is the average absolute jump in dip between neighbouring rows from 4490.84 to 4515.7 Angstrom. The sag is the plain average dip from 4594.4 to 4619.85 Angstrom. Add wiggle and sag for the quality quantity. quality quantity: 0.201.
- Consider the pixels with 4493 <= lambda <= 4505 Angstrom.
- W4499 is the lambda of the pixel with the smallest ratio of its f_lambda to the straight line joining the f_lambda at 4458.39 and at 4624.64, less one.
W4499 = 4495.50 Angstrom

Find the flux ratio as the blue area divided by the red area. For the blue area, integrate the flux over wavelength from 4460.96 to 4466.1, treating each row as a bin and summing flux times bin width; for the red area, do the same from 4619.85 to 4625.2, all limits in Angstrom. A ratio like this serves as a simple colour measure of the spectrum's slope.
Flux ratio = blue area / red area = 0.98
